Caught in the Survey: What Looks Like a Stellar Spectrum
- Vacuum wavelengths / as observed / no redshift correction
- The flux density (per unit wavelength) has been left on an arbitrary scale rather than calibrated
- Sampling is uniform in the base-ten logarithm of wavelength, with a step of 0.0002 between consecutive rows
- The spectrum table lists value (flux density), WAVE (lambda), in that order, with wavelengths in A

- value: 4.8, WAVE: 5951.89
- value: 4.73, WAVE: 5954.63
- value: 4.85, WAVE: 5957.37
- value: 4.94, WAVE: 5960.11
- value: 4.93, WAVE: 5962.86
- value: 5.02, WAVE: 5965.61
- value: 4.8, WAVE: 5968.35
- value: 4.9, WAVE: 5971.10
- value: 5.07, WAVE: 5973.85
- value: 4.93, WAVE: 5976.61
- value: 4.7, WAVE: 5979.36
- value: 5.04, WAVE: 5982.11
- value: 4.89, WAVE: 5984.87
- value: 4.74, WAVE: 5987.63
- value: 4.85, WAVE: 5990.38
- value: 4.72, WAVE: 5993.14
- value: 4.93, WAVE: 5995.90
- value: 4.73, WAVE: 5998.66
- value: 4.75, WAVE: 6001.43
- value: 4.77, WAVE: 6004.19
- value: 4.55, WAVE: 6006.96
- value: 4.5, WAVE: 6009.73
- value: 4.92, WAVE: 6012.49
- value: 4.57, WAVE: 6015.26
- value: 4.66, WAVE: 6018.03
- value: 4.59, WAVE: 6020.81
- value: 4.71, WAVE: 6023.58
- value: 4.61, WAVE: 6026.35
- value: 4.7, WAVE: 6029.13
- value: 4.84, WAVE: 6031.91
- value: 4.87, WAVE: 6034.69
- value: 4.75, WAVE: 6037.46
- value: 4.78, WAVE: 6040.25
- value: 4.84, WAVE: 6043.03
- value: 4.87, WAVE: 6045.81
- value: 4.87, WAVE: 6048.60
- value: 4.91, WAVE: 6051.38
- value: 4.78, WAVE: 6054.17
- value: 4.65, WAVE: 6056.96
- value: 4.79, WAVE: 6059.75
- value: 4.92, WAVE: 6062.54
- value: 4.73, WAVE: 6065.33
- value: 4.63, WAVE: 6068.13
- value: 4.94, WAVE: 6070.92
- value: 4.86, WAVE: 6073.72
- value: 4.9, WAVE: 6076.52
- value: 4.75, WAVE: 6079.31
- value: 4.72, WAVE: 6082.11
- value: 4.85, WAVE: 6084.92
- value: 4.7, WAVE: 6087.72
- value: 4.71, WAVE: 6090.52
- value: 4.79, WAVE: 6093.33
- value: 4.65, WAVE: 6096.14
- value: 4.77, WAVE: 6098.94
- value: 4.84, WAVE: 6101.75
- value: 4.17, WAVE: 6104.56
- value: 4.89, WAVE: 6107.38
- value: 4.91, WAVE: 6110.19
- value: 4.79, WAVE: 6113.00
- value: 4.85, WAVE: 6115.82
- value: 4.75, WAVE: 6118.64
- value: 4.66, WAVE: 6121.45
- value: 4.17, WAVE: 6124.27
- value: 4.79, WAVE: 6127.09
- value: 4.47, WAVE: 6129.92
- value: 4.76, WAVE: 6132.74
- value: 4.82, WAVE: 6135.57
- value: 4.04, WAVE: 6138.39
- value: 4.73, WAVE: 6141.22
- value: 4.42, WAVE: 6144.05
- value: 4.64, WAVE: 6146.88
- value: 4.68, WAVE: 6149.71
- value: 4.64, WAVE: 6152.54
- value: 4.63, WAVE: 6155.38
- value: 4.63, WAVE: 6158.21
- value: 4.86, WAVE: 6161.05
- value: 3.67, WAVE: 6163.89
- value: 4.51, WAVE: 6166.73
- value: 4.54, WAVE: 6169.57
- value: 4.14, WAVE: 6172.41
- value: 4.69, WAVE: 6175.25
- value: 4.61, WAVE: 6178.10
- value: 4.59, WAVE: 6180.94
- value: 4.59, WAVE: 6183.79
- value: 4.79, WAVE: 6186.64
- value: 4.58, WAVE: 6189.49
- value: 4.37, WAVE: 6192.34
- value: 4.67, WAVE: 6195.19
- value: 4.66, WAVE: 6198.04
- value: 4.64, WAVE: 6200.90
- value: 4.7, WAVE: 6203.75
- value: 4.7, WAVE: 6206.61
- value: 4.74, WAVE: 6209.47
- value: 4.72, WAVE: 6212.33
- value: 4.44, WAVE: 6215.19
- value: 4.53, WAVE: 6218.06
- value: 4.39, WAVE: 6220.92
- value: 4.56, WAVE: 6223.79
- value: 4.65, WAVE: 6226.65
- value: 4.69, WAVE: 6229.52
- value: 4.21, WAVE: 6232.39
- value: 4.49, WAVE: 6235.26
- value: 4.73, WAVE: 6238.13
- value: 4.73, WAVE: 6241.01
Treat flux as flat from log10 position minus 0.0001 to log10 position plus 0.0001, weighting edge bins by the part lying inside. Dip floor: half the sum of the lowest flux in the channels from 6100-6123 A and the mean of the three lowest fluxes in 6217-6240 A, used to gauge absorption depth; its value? 4.27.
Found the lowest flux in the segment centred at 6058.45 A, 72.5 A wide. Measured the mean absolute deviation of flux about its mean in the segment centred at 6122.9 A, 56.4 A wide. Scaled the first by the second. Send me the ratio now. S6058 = 23.9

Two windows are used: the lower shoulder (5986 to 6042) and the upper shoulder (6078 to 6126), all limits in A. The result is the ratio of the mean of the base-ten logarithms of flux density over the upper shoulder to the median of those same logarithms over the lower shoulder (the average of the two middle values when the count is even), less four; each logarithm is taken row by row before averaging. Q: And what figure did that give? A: -3.00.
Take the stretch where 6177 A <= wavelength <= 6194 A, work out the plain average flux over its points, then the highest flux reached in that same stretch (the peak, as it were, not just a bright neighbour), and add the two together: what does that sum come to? 9.38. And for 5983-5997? 9.76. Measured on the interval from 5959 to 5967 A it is 9.98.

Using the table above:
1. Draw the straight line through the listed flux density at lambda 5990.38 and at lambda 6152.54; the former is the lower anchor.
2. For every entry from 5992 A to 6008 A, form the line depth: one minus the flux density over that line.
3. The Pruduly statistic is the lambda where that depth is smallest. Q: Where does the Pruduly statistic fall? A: 5995.90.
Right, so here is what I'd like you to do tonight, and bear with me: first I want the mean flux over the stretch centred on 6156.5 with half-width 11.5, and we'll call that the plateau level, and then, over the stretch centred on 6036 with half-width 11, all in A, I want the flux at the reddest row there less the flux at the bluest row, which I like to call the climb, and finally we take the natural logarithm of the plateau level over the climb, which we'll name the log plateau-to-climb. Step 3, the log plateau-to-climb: 2.9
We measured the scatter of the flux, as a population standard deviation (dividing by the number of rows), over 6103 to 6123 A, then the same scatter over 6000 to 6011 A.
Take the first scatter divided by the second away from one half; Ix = -1.5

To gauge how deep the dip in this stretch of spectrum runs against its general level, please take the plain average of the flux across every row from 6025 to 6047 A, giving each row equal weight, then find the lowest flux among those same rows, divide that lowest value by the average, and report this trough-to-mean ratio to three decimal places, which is 0.964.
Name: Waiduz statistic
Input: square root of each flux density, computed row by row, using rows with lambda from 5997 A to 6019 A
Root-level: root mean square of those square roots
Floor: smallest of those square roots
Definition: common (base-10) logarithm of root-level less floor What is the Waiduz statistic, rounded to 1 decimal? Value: -1.4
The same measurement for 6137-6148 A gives -1.0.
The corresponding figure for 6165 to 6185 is -1.0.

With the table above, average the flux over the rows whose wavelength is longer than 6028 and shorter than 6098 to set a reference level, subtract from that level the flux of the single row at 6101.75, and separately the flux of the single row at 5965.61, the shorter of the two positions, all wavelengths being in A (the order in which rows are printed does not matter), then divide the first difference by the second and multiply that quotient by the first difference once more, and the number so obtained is -0.01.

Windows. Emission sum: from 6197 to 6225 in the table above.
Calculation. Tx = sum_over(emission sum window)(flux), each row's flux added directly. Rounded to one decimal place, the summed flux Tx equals 46.1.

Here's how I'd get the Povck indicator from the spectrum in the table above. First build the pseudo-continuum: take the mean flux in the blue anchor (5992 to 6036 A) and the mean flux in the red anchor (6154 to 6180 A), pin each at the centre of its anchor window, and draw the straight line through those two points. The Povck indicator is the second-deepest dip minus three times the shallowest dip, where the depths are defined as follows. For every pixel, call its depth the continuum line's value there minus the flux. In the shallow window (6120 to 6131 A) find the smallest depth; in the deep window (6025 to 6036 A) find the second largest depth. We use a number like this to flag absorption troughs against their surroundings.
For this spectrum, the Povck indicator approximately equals 0.7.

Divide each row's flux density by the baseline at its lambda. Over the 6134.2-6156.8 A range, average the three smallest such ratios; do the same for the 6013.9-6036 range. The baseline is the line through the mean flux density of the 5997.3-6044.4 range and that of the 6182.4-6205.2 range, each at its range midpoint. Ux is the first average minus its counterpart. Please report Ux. -0.035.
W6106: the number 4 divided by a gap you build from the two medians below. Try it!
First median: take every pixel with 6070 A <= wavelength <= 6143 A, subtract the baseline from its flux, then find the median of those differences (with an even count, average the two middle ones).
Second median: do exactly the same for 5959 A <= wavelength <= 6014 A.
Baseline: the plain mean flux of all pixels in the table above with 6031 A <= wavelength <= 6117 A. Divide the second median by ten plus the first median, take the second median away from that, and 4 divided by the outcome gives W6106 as -52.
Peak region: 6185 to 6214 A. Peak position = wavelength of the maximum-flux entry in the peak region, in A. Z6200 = 6186.64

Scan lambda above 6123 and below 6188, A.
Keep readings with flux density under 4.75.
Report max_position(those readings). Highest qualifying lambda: 6183.79 A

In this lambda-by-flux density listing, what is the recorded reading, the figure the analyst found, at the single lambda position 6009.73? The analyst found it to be 4.5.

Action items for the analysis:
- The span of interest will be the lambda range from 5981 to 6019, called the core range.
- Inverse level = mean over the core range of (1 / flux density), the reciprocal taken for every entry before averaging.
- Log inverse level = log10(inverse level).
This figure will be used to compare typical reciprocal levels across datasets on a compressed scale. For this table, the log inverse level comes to -0.677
